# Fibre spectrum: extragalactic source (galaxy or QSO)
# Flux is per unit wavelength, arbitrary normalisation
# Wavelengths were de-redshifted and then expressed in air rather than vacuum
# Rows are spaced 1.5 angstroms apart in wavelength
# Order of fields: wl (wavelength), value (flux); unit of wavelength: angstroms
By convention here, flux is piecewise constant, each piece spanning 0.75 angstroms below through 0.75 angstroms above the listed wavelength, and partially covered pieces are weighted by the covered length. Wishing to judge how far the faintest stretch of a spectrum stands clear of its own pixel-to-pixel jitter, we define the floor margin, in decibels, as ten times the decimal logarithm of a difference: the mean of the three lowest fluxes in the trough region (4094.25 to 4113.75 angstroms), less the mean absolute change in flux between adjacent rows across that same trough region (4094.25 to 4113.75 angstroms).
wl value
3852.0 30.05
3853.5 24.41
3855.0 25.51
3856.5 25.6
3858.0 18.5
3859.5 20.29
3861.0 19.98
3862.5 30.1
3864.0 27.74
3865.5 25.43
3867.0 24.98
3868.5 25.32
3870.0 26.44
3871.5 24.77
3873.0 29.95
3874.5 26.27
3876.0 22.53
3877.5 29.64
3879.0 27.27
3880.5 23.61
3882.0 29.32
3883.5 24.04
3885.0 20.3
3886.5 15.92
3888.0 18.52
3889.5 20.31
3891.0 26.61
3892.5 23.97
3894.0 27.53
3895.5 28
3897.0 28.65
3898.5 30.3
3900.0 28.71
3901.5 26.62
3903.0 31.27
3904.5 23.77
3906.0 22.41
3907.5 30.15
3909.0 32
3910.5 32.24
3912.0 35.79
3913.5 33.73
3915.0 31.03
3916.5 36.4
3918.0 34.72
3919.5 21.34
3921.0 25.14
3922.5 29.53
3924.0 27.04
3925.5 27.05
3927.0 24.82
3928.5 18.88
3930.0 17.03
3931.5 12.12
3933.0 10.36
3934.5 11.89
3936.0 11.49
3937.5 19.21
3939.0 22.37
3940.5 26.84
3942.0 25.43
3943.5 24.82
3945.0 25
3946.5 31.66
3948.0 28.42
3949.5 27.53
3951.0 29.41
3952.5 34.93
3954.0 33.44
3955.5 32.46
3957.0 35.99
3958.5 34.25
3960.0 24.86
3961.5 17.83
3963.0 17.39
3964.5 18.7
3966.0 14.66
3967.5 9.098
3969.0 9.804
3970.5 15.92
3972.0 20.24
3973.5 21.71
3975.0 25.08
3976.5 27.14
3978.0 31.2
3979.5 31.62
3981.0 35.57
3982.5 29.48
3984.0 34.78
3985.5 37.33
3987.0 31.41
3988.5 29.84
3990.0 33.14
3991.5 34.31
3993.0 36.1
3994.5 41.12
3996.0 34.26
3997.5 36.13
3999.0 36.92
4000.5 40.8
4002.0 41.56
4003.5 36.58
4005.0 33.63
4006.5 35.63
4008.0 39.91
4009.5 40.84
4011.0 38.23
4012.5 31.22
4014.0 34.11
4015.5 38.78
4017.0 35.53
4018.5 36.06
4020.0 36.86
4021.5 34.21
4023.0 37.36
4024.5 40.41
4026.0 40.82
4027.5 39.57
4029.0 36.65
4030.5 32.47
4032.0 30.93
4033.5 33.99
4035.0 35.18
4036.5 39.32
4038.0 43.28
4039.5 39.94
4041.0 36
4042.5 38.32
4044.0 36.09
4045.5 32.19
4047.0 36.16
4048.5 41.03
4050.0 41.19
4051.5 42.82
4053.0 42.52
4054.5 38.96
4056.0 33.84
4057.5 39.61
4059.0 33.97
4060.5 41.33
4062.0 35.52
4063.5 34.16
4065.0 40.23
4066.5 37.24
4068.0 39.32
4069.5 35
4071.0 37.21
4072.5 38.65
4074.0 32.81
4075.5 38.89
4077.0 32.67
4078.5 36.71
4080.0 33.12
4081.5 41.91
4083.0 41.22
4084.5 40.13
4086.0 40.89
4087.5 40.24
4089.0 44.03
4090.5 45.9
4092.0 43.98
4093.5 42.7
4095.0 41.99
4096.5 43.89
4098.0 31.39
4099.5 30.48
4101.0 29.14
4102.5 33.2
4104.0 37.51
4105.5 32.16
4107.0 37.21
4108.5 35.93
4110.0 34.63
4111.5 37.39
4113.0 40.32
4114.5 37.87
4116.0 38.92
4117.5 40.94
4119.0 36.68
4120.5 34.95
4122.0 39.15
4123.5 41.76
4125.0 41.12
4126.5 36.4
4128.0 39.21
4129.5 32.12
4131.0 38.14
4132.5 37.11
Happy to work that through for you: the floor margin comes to 14.3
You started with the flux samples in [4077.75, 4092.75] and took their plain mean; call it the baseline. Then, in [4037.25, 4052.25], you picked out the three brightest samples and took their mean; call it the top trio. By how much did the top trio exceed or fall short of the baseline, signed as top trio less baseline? 2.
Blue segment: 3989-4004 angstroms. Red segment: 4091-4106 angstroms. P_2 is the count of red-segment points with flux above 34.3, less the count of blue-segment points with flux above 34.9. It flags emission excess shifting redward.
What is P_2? -2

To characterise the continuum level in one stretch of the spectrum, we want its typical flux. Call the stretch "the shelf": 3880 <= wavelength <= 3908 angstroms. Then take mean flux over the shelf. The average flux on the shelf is 25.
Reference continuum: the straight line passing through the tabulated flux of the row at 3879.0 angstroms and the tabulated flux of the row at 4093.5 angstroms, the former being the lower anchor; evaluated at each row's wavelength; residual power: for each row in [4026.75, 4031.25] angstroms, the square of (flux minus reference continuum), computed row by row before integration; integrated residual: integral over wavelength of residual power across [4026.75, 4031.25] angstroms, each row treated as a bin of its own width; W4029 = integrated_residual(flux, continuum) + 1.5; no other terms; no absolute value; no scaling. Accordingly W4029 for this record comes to 57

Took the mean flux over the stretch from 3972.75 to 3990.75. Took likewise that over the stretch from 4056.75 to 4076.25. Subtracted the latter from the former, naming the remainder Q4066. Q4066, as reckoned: -6.5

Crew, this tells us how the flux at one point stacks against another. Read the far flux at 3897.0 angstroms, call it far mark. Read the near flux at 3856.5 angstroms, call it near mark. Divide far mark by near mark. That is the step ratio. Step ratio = 1.12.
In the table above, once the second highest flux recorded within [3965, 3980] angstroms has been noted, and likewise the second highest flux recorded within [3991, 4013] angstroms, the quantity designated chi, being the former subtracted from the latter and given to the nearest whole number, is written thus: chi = 10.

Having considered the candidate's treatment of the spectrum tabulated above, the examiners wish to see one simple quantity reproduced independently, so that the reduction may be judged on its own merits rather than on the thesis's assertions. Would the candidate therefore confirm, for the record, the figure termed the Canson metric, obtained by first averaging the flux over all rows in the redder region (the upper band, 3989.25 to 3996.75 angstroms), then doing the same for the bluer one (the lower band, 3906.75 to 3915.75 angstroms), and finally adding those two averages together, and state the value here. 68.3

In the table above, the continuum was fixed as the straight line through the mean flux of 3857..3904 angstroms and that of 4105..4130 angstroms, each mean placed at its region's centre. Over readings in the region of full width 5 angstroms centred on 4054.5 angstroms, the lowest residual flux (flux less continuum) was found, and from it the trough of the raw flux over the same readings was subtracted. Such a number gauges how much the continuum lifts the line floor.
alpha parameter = -34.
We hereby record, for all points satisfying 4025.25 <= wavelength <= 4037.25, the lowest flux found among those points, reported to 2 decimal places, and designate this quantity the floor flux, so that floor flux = 30.93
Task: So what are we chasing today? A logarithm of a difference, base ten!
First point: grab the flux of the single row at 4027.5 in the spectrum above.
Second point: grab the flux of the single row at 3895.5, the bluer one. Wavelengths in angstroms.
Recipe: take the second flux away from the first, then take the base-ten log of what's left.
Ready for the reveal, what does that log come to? 1.06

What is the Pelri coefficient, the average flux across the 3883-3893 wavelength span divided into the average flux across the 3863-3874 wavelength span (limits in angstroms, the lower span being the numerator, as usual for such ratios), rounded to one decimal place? 1.2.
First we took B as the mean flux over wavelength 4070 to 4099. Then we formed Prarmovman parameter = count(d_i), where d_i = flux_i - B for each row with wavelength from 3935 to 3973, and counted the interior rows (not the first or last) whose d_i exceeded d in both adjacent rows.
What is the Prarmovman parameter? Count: 5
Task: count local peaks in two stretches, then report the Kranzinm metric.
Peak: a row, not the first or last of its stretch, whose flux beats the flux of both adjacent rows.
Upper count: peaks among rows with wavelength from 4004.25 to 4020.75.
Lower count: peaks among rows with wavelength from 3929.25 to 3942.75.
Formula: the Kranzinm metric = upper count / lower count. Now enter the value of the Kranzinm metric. 1.00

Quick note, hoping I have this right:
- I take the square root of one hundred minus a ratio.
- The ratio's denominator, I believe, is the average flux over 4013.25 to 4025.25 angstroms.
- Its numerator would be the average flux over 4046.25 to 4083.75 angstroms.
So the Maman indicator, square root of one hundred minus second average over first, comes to 9.95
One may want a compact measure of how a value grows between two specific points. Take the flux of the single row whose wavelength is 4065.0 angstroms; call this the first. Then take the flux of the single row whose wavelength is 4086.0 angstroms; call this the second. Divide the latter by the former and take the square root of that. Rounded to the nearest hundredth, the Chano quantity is 1.01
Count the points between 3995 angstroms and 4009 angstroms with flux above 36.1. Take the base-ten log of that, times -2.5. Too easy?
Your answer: -1.9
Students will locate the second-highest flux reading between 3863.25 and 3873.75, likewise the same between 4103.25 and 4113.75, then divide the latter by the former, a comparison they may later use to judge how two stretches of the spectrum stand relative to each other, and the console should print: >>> 1.4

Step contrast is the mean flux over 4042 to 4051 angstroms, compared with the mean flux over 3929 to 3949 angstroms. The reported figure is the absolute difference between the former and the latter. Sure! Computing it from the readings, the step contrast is 17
